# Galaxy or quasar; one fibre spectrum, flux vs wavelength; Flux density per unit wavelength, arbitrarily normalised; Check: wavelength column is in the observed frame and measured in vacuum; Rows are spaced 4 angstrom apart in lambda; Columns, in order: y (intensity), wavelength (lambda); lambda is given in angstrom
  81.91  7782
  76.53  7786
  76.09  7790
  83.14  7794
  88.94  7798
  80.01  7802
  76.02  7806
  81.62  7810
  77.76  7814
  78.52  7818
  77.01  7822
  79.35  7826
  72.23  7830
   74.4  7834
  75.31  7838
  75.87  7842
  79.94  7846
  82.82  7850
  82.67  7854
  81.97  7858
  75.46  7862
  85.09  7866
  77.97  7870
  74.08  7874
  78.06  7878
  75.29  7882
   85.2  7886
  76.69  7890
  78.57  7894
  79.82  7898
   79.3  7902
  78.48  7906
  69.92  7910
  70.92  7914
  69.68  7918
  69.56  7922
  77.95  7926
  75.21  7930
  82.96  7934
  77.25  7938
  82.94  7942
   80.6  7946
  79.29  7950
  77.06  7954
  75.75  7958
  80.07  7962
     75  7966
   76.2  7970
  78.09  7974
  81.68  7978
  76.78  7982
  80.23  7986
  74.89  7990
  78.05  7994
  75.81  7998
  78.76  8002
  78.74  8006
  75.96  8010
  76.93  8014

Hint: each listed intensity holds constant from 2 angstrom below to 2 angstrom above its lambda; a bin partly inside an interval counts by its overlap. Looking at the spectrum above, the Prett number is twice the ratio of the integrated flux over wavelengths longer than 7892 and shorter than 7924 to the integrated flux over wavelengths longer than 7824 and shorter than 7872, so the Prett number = 1.3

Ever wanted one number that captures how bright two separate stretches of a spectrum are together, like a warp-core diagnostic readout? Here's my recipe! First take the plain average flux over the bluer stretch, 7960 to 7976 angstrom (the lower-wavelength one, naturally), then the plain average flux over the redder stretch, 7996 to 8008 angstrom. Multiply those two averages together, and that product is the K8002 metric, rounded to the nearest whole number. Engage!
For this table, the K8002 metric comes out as 6015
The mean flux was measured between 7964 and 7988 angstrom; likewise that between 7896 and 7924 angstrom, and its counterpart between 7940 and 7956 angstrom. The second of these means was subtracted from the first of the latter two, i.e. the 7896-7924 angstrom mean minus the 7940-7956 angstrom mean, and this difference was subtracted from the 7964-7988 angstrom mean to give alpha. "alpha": 84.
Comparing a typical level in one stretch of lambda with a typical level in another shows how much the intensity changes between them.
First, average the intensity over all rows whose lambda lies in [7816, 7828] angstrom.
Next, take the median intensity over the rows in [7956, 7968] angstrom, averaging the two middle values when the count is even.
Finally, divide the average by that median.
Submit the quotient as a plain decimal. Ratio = 1.03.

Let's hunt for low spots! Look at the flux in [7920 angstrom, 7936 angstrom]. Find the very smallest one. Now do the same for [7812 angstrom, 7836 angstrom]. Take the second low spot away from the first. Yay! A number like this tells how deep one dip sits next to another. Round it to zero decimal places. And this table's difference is -3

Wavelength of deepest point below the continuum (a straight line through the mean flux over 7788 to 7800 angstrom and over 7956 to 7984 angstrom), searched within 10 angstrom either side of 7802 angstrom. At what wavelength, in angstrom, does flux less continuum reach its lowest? 7806 angstrom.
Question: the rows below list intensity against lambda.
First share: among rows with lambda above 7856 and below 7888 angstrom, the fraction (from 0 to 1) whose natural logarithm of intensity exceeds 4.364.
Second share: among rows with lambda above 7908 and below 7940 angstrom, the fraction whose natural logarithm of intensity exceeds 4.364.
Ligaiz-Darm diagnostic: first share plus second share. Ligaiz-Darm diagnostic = 0.50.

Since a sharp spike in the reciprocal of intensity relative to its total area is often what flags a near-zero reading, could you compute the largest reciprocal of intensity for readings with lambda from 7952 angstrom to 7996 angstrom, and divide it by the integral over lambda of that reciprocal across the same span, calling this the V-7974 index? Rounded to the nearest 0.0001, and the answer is 0.0235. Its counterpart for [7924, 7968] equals 0.0238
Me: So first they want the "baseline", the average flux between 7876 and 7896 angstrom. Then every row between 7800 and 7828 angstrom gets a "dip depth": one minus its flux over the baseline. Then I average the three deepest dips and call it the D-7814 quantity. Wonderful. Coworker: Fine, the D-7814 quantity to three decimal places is 0.023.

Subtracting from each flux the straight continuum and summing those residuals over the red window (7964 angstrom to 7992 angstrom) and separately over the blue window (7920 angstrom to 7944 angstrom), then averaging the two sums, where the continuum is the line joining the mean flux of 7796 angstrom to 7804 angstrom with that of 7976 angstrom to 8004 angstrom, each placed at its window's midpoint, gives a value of -10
